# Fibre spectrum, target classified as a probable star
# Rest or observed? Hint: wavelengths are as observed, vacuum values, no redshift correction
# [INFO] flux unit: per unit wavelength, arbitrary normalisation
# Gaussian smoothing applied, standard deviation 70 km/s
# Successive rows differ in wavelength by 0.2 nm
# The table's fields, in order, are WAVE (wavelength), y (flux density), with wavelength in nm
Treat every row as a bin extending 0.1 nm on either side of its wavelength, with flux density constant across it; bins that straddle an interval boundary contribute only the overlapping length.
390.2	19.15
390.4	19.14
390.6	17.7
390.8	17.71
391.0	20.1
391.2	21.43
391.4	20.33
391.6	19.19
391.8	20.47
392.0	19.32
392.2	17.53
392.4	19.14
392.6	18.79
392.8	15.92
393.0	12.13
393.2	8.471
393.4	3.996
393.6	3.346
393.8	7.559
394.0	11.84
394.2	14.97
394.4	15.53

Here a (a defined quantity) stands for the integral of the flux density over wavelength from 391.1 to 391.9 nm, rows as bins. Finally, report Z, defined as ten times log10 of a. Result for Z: 12.1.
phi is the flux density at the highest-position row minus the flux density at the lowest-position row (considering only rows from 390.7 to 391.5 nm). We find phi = 3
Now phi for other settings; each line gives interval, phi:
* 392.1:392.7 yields 1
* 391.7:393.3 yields -12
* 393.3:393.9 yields 4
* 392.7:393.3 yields -7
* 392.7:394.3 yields -1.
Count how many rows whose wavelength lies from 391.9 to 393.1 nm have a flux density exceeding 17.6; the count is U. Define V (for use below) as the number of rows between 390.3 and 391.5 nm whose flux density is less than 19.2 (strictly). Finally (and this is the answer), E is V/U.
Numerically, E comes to 1.00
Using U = 3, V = 3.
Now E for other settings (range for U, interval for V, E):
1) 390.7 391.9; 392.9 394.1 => 1.00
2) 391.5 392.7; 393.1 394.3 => 1.20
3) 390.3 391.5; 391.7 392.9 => 0.67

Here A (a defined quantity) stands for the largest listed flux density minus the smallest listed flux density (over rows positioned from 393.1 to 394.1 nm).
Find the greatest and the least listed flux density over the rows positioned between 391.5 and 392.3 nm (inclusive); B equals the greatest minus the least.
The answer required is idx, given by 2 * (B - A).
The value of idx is -11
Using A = 8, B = 3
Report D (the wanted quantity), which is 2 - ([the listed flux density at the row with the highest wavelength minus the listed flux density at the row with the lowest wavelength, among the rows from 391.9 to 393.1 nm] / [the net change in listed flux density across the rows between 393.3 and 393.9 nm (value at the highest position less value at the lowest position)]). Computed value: 4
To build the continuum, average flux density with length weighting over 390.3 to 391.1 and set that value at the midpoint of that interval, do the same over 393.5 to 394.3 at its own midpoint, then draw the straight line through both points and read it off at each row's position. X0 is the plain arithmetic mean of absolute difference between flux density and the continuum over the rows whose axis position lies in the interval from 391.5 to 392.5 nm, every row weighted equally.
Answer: 4.2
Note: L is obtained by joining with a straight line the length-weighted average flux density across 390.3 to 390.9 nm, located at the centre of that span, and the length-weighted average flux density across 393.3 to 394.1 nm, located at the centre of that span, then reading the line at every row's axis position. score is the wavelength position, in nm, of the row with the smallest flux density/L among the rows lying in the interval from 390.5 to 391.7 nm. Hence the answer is 390.6 nm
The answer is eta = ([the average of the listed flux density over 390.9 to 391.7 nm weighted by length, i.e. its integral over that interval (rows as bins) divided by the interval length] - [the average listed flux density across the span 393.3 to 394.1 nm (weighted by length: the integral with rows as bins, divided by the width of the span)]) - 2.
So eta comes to 12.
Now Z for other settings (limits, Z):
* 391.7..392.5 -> 11.8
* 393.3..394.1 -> 7.3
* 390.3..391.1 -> 11.7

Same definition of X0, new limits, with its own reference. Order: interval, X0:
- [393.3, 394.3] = 5.0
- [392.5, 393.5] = 3.8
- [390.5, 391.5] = 2.4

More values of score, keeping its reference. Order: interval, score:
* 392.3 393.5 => 393.4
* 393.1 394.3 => 393.6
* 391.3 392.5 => 391.6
